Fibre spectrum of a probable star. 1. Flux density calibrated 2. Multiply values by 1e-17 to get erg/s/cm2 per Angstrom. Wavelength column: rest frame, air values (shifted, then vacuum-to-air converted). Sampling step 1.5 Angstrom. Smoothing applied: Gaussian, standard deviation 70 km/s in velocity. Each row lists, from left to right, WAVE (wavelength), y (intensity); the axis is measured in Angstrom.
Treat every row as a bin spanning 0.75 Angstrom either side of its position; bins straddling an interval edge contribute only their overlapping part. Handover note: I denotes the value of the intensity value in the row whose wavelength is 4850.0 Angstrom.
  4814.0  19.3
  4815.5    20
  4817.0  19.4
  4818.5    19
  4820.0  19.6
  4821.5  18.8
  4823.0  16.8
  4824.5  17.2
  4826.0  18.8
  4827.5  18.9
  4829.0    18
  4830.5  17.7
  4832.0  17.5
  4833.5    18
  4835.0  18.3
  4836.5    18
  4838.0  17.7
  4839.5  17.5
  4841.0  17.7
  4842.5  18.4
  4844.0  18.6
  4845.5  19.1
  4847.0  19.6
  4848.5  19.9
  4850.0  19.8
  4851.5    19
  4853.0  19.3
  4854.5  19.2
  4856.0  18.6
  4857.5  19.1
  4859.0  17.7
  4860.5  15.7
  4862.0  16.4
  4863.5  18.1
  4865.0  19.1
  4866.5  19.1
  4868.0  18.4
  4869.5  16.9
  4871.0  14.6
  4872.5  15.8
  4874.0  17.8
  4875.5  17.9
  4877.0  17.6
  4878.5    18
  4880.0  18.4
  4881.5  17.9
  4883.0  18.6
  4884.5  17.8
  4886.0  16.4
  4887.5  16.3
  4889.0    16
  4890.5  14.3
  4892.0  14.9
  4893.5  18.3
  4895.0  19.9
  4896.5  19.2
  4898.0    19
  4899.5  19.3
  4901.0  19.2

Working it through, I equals 19.8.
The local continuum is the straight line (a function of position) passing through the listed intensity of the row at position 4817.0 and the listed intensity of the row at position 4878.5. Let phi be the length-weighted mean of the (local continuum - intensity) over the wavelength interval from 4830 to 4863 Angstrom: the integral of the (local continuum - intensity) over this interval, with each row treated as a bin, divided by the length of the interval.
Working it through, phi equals 0.4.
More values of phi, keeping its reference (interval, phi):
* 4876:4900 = 0.2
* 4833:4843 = 1.0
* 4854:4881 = 0.6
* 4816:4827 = 0.7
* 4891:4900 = -0.7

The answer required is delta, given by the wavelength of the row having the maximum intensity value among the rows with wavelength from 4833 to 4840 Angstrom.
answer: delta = 4835.0 Angstrom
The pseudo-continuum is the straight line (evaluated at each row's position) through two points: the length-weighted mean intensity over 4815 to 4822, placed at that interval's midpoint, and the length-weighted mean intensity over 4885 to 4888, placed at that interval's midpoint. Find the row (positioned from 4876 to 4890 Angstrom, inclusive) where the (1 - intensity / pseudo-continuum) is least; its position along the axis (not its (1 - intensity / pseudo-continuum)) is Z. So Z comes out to 4883.0 Angstrom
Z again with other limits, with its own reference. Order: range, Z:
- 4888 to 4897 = 4895.0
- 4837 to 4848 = 4847.0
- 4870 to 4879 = 4878.5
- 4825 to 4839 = 4827.5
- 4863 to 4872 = 4866.5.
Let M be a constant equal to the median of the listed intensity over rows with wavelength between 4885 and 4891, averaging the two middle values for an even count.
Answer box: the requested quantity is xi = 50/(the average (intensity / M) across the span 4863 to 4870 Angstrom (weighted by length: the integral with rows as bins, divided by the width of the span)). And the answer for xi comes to 43.9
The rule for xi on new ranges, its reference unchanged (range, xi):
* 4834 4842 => 45.2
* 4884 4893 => 50.6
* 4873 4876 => 45.7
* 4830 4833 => 45.8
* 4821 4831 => 44.8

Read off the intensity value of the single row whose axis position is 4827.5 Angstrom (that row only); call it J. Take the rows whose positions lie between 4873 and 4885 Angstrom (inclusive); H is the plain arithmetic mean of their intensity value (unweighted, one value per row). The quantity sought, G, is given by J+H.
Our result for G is 36.9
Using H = 18.0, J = 18.9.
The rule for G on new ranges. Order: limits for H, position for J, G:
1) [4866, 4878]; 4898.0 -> 36.3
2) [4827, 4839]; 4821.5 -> 36.8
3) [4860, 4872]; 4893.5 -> 35.6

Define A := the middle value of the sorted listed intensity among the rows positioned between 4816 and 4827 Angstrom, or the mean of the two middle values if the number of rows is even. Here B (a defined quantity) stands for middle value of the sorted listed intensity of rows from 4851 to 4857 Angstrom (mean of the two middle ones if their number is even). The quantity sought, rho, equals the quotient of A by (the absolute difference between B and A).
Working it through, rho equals 63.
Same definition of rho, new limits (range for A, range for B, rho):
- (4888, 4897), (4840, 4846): 13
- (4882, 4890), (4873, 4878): 12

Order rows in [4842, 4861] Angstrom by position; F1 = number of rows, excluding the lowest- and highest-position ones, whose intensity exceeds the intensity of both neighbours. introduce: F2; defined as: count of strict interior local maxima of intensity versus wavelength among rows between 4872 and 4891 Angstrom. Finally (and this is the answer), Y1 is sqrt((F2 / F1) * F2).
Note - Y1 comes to 1.7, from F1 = 3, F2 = 3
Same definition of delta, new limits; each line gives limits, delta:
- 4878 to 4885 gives 4883.0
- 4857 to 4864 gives 4857.5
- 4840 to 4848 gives 4847.0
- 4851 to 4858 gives 4853.0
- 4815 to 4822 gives 4815.5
